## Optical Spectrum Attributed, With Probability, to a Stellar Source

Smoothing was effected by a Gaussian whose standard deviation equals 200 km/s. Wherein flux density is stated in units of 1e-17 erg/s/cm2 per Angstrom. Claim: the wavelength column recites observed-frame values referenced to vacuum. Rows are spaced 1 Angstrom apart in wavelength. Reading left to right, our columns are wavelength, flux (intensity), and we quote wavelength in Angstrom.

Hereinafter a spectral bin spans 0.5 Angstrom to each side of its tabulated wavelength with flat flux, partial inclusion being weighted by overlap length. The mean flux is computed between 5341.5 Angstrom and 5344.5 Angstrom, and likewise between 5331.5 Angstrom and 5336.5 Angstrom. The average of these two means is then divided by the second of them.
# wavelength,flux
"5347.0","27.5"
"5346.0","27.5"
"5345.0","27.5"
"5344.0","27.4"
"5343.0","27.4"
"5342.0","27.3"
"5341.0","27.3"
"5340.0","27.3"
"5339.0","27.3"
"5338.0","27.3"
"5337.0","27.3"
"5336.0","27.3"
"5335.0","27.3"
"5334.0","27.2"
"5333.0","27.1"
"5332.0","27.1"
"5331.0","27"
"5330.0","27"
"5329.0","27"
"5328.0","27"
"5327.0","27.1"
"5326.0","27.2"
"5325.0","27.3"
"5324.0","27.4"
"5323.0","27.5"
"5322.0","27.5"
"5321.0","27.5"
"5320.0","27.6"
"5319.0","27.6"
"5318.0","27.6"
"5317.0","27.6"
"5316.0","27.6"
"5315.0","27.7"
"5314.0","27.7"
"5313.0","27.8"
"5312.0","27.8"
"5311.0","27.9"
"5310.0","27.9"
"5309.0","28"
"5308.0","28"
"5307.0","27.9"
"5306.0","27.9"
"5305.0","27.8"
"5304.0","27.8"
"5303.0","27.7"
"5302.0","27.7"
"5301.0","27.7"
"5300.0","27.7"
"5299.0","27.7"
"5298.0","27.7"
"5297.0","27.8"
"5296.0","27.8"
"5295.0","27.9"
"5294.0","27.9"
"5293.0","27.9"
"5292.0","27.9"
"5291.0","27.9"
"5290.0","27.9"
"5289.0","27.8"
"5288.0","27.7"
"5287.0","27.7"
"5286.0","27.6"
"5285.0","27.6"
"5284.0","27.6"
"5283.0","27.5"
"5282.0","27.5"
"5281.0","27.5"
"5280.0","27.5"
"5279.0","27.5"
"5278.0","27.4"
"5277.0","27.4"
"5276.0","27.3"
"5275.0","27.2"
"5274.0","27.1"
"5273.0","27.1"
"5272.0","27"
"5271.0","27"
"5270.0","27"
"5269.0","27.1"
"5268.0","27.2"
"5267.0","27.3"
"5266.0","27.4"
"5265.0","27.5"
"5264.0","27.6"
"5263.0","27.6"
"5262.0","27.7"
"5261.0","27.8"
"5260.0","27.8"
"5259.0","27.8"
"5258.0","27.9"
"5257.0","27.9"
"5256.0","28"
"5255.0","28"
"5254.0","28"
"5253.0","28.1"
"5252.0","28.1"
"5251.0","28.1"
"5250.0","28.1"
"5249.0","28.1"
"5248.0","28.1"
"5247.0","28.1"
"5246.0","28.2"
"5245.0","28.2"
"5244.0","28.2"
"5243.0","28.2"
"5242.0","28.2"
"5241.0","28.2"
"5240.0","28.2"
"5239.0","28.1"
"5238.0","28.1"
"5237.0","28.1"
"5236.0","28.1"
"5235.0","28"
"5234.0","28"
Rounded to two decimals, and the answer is 1.00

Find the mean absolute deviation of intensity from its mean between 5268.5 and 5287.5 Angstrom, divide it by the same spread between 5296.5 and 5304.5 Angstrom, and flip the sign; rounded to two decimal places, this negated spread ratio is -5.55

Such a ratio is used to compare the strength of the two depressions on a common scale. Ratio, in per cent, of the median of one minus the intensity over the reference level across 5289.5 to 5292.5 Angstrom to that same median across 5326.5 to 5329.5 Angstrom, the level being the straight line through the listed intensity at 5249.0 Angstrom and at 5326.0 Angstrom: -174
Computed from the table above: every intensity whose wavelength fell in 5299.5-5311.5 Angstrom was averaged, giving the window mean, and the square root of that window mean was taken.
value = 5.276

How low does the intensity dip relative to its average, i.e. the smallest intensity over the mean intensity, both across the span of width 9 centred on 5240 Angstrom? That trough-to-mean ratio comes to 0.998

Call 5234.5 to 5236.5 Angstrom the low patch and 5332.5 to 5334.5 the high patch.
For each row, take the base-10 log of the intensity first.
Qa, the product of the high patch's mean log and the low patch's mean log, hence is 2.08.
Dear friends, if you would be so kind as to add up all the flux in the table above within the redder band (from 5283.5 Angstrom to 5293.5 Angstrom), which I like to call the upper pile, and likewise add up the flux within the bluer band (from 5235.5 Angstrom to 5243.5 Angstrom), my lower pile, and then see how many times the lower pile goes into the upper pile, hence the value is 1.2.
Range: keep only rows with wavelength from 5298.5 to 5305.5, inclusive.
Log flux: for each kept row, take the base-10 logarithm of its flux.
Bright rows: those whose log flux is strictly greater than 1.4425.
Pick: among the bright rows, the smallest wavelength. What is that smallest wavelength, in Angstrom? 5304.0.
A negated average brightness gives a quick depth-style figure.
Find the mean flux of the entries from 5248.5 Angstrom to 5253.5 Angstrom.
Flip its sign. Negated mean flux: -28.1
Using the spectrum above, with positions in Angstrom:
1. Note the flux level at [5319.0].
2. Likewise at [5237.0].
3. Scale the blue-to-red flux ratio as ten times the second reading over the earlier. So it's 10.2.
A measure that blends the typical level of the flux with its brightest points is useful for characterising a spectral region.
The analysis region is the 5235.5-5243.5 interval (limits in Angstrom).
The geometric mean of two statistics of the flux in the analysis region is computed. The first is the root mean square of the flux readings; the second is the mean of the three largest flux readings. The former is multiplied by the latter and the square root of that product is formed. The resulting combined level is 28.2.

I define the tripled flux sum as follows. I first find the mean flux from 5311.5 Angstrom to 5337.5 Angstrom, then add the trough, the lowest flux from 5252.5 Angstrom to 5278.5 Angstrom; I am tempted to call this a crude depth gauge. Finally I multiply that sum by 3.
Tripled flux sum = 163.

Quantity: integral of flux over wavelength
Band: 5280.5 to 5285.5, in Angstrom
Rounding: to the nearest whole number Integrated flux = 138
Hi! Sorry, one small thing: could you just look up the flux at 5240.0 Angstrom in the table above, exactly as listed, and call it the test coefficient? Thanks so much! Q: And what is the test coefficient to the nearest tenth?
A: 28.2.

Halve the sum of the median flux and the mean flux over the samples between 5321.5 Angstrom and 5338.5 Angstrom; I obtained 27.2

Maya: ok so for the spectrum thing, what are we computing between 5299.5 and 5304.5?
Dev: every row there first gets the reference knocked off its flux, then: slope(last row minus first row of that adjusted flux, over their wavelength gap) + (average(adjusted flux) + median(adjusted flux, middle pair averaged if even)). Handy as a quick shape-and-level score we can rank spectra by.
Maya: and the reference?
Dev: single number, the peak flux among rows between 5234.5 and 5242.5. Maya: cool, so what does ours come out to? -1.0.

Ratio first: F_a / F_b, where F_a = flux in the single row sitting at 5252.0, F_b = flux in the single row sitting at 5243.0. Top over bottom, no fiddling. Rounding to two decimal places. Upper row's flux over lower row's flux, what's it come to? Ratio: 1.00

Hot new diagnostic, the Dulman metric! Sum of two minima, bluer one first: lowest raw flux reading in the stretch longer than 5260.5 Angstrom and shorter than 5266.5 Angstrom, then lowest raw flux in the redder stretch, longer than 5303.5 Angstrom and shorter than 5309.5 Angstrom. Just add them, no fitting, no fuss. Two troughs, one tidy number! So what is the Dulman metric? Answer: 55.2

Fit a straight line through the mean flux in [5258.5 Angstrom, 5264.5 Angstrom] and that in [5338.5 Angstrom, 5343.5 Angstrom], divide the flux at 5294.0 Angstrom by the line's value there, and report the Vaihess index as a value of 1.01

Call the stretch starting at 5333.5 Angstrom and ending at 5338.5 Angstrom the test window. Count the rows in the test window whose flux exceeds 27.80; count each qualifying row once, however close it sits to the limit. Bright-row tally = 0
